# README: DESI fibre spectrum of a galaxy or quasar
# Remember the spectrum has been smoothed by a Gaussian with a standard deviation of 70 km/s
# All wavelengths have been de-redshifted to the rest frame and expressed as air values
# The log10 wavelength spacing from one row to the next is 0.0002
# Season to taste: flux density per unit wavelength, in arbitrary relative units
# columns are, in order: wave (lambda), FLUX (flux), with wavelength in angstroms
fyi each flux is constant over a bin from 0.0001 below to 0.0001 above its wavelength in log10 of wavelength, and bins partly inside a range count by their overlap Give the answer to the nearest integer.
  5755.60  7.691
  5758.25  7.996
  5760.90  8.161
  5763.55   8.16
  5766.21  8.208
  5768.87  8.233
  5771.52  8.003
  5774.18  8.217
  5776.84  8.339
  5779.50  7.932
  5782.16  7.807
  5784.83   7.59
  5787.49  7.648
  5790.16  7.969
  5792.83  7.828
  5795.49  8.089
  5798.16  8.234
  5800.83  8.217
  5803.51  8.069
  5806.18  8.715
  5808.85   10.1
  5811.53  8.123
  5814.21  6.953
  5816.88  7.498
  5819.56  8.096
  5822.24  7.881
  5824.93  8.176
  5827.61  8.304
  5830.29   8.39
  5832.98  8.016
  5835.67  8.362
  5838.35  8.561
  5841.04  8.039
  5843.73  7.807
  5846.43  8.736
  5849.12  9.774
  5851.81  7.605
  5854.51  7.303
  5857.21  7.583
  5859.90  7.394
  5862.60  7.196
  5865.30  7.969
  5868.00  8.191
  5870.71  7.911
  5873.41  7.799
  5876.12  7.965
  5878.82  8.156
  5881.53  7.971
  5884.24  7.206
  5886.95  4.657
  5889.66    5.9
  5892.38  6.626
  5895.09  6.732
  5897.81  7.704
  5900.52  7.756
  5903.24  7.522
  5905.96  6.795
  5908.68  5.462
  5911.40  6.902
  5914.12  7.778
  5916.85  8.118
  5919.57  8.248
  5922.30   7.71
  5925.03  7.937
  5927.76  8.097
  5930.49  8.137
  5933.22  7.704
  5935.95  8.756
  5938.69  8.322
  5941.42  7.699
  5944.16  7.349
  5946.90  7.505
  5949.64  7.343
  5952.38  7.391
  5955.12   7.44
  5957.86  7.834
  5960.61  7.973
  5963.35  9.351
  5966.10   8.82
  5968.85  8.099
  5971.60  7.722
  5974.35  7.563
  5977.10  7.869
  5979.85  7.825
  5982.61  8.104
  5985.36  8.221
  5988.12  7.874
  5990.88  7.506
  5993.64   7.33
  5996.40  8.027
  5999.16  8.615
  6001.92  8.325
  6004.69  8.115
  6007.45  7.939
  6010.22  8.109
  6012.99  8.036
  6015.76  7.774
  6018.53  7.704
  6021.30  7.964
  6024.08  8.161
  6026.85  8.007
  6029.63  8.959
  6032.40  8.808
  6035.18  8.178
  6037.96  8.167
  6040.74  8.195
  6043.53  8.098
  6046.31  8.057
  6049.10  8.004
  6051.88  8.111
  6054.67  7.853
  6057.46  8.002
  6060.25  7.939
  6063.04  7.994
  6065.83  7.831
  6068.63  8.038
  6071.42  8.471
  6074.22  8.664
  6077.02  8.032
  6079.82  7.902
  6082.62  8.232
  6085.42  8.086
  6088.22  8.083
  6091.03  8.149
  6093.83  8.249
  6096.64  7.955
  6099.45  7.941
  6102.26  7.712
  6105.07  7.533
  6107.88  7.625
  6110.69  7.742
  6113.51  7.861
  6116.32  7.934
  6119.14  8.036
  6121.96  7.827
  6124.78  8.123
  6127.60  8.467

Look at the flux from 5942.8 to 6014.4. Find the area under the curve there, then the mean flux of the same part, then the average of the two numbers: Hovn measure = 288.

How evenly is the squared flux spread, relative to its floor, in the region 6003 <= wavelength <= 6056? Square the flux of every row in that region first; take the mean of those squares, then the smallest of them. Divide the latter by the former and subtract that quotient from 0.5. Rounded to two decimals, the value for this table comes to -0.40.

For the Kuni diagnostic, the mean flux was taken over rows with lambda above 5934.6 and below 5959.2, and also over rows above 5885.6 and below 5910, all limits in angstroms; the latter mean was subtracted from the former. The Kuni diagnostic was 1.16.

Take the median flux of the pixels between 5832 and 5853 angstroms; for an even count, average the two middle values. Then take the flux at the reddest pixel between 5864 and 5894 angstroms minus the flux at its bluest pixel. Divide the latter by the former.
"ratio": -0.16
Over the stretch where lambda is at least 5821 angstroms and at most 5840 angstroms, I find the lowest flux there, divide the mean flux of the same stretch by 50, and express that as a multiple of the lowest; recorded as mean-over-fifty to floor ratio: 0.0209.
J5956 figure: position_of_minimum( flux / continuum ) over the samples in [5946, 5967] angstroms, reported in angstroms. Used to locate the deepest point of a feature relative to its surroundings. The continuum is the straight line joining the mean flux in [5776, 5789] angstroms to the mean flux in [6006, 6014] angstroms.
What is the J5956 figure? 5949.64 angstroms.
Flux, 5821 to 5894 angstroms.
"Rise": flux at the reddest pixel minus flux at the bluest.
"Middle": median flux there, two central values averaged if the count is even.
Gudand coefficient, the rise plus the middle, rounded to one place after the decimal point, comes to 6.7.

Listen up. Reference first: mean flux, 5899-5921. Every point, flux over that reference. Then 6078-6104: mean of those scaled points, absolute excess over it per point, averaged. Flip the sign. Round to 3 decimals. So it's -0.019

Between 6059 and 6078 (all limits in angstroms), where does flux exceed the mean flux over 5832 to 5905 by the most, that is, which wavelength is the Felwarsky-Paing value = 6074.22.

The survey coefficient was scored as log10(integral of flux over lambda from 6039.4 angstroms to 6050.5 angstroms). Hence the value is 1.95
